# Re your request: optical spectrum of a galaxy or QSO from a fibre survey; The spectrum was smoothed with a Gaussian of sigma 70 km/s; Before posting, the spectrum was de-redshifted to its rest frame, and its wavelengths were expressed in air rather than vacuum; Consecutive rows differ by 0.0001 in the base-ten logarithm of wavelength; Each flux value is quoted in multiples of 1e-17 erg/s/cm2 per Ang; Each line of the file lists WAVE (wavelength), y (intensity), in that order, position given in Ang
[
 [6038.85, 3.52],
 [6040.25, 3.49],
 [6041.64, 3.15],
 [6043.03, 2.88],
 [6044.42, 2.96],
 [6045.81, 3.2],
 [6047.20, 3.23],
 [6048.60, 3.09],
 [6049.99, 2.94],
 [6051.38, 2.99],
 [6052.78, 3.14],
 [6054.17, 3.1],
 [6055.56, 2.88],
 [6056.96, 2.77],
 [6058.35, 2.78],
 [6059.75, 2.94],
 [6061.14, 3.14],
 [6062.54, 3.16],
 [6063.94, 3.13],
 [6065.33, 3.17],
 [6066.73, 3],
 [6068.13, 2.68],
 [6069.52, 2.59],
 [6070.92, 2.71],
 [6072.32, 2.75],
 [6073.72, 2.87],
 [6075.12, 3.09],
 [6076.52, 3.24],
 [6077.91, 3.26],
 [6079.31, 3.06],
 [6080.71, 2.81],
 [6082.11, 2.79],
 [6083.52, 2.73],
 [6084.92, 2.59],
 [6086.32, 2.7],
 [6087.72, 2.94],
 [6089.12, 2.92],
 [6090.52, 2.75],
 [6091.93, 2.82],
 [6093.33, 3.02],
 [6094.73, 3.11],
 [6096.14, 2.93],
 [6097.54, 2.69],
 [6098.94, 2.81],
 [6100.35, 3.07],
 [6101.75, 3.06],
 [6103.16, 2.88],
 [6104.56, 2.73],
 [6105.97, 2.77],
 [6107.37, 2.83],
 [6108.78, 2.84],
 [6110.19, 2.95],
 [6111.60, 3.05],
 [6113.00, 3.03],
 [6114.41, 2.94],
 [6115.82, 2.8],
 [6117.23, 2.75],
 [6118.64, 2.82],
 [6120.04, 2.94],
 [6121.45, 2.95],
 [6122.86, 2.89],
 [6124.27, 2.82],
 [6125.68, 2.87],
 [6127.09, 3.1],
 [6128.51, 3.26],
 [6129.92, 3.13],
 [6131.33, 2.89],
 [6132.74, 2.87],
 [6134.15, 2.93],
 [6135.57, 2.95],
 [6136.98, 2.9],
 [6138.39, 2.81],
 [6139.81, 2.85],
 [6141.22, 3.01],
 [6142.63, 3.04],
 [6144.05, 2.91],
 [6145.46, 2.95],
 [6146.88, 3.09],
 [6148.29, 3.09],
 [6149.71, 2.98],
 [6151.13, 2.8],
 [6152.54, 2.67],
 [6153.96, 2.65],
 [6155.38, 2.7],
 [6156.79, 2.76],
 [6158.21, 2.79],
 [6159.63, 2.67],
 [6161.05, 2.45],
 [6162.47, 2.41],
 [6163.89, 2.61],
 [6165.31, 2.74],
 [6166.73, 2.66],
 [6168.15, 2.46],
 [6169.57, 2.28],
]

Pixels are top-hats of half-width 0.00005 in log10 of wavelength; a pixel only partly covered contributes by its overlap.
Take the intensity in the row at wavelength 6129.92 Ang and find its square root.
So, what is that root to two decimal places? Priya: 1.77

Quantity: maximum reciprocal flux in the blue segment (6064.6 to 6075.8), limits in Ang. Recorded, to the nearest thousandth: 0.386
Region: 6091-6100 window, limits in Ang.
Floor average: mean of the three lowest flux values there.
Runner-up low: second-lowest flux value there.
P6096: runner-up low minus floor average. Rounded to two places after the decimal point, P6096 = 0.04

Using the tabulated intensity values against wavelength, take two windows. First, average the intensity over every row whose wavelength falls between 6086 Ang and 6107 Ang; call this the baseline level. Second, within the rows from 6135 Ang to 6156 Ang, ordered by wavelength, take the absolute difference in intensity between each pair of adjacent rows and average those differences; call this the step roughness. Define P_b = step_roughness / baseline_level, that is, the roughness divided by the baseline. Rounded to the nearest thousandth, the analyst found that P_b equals 0.029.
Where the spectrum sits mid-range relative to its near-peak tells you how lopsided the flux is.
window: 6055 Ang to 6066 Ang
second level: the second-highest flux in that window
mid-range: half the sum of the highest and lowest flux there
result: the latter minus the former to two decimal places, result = -0.19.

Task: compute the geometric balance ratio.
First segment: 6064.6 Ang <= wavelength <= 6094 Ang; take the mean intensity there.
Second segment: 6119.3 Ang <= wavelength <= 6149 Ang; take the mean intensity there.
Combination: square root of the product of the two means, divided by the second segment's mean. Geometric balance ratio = 0.99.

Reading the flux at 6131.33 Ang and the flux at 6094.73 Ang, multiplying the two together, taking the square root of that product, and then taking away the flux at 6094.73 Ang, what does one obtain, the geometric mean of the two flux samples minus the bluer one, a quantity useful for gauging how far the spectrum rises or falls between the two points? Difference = -0.11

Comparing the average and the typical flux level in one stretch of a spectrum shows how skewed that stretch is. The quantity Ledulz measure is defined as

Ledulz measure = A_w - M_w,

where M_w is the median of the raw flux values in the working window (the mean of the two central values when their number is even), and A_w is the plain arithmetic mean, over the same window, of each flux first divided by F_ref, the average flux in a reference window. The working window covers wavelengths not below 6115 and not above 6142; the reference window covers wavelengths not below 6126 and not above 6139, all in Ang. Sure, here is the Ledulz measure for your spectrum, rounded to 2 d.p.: -1.91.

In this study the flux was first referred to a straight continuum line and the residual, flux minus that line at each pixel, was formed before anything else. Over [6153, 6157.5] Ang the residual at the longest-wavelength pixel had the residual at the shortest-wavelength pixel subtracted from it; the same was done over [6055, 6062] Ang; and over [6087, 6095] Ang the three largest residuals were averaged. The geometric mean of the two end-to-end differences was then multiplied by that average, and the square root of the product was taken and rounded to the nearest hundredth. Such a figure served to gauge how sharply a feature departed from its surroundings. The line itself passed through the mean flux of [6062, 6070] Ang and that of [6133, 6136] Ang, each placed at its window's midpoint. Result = 0.11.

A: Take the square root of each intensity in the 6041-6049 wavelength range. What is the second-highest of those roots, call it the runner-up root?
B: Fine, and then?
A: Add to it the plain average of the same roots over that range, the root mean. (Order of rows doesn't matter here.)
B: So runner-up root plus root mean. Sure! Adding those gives 3.545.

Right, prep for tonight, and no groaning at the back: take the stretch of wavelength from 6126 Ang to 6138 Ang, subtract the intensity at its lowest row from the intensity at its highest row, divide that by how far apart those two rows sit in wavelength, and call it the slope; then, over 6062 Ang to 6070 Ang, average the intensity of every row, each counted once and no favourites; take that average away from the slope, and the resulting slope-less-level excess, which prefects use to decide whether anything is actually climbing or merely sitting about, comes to -2.98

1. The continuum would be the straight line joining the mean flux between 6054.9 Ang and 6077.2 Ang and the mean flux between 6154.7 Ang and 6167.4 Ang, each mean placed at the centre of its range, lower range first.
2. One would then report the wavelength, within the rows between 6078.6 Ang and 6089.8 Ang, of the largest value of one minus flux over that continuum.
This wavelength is 6084.92 Ang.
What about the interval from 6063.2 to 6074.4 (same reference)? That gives 6069.52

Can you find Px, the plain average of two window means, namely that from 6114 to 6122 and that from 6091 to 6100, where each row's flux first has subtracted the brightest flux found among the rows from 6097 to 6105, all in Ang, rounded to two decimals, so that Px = -0.19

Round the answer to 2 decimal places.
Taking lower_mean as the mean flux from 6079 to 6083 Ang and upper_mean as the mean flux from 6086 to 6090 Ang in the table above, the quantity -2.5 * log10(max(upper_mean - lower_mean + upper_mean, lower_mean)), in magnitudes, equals -1.15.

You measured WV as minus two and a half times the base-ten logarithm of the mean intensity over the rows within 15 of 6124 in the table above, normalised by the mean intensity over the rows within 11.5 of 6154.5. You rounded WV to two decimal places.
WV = -0.06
